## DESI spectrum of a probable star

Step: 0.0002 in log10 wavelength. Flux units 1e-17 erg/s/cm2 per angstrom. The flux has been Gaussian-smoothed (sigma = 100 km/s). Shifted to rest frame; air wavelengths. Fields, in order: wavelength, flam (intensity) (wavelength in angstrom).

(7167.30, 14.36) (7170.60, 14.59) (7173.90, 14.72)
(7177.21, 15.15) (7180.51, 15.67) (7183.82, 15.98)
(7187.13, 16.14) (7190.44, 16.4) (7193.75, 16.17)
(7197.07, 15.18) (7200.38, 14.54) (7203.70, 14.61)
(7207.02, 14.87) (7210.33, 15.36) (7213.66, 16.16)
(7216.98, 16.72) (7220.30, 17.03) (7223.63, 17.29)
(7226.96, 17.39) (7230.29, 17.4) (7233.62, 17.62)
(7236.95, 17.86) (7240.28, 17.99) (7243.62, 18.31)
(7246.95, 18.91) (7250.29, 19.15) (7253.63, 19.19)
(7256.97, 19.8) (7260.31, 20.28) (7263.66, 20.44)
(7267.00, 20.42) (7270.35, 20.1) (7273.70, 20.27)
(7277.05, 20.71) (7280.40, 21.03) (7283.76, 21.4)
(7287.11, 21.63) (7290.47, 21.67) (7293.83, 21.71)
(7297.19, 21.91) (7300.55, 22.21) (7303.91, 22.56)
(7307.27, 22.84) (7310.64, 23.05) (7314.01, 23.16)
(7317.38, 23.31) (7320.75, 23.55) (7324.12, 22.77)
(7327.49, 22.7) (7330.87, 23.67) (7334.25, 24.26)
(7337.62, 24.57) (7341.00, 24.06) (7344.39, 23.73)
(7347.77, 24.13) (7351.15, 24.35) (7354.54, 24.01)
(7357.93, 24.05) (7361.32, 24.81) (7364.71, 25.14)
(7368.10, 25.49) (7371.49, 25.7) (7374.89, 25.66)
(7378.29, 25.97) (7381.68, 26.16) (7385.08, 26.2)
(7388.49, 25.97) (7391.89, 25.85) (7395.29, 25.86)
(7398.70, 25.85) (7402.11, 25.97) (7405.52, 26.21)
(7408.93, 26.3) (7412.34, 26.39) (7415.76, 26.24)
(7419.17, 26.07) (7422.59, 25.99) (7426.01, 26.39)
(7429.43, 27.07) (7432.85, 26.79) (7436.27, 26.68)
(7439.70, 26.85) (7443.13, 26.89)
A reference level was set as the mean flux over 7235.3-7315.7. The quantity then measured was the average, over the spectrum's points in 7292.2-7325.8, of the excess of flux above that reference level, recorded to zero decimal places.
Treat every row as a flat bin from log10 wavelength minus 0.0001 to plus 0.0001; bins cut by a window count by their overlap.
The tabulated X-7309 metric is 2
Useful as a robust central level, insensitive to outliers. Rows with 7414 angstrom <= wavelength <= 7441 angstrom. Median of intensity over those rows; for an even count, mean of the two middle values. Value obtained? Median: 26.5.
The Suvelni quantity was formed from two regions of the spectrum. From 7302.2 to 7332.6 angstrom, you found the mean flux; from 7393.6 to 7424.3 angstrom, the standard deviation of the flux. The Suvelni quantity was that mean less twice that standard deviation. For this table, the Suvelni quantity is 22.7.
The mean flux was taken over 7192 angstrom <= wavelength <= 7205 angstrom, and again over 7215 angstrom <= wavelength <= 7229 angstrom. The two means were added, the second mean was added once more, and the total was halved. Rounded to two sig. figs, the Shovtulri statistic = 25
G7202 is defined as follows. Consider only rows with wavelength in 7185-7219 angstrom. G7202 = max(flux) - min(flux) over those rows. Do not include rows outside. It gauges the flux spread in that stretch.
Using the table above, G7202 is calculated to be 2.18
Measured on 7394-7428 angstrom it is 0.54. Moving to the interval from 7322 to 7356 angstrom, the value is 1.87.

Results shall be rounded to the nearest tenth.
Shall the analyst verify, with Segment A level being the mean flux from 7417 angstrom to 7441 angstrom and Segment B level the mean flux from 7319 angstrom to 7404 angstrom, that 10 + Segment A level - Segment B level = 11.7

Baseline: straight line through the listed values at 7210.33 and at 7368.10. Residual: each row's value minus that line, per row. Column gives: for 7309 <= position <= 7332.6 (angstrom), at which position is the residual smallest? 7327.49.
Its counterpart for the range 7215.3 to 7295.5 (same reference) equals 7240.28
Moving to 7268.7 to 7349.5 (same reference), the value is 7344.39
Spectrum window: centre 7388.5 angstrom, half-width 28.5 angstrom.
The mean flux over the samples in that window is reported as 26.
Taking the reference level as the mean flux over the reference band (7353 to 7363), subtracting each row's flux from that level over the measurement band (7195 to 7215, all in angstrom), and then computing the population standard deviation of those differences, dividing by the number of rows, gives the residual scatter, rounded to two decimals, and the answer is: 0.55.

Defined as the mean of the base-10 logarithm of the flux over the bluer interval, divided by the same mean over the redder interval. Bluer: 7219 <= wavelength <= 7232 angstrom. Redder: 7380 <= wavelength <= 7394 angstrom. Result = 0.874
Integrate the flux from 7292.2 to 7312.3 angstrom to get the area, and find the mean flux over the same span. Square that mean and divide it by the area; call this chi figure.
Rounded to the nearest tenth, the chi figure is 1.1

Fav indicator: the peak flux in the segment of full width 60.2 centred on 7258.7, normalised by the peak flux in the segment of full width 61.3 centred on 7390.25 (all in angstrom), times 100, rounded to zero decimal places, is 82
